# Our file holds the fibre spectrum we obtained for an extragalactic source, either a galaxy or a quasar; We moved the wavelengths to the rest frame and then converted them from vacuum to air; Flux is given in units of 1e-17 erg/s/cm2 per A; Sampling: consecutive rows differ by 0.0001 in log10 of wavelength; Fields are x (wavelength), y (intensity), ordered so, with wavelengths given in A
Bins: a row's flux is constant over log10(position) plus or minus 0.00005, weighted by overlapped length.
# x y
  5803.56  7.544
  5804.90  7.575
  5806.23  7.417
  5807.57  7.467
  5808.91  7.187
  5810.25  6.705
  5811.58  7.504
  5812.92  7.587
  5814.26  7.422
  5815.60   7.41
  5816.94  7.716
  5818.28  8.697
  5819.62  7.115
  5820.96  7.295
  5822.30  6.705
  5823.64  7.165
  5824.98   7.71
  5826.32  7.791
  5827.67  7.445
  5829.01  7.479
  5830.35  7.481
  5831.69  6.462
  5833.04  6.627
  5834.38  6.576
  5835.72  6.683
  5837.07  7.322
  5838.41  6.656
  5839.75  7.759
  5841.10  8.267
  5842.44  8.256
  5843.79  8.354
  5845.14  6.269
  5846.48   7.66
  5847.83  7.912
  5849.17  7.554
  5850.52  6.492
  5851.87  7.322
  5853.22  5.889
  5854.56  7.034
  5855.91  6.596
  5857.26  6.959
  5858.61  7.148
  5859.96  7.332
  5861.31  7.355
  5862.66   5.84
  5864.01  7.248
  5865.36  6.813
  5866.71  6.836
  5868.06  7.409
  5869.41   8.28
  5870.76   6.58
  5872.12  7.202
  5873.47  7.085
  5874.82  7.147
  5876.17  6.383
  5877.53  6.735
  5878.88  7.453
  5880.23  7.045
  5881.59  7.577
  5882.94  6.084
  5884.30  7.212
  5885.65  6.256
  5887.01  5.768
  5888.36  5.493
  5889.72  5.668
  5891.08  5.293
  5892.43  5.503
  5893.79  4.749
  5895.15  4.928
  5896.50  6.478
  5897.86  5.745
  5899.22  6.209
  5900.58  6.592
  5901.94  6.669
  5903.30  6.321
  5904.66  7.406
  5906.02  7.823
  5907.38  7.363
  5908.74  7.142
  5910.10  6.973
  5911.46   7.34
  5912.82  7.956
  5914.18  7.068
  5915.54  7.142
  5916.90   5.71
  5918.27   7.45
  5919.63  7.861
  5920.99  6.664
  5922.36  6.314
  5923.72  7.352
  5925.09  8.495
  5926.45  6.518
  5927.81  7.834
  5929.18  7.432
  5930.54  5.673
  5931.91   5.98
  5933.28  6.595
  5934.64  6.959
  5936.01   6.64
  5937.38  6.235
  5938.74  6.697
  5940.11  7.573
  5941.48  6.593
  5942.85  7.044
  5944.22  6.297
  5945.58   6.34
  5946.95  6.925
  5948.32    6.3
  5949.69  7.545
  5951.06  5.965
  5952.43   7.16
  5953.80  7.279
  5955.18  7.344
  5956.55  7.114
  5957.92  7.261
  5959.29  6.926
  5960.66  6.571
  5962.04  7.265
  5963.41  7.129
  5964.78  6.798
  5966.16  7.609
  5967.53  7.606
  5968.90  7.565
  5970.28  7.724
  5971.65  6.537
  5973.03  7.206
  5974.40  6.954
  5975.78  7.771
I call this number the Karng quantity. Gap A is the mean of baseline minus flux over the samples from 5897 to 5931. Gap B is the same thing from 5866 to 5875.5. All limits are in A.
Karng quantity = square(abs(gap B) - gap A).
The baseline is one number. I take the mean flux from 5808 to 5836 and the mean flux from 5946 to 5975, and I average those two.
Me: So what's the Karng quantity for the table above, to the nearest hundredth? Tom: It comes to 0.02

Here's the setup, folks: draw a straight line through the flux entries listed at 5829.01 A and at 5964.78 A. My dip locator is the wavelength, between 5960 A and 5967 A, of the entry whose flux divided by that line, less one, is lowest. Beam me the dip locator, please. 5960.66 A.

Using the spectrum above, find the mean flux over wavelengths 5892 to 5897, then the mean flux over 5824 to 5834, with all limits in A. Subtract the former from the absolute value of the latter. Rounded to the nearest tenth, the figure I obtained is 1.9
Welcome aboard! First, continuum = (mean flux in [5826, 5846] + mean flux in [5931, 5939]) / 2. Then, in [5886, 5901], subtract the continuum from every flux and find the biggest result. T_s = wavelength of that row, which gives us 5900.58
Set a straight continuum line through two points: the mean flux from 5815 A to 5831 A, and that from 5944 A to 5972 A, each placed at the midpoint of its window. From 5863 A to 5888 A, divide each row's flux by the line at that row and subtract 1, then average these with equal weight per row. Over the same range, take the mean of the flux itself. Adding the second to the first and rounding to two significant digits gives 6.9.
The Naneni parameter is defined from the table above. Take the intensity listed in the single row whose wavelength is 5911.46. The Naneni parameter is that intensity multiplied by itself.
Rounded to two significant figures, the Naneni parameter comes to 54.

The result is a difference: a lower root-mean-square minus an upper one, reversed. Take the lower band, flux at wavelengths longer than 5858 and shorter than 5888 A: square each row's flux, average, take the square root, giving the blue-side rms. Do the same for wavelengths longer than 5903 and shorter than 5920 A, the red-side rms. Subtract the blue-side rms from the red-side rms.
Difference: 0.25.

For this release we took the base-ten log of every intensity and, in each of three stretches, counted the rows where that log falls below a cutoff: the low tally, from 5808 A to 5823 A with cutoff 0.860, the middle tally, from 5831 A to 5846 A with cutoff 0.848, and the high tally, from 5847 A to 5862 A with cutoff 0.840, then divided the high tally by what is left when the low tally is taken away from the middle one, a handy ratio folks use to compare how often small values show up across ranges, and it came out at 1.5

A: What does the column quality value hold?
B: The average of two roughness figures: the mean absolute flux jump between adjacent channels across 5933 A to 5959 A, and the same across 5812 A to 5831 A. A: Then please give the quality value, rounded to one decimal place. 0.5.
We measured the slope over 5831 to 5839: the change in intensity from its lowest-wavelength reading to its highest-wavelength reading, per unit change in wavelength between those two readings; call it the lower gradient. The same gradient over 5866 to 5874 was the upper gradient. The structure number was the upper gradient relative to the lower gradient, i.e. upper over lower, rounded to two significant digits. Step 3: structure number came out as 1.3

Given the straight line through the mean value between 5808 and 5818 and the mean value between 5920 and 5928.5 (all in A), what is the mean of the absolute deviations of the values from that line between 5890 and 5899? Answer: 1.8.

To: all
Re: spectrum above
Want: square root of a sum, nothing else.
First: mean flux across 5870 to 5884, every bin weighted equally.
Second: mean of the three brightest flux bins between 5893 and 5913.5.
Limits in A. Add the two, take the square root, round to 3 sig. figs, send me 3.83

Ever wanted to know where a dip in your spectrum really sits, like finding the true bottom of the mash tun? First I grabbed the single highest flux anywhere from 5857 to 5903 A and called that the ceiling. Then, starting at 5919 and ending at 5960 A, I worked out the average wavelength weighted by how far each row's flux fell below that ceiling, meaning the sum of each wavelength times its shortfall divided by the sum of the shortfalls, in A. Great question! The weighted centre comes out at 5939.8 A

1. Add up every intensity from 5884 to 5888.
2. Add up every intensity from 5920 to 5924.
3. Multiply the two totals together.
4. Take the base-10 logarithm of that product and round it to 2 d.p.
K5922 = 2.59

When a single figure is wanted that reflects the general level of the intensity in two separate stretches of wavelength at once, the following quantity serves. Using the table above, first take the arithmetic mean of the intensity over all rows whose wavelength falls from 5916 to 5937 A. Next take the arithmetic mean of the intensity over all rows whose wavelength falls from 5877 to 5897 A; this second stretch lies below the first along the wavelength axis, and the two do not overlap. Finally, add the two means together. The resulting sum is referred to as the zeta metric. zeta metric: 13.0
